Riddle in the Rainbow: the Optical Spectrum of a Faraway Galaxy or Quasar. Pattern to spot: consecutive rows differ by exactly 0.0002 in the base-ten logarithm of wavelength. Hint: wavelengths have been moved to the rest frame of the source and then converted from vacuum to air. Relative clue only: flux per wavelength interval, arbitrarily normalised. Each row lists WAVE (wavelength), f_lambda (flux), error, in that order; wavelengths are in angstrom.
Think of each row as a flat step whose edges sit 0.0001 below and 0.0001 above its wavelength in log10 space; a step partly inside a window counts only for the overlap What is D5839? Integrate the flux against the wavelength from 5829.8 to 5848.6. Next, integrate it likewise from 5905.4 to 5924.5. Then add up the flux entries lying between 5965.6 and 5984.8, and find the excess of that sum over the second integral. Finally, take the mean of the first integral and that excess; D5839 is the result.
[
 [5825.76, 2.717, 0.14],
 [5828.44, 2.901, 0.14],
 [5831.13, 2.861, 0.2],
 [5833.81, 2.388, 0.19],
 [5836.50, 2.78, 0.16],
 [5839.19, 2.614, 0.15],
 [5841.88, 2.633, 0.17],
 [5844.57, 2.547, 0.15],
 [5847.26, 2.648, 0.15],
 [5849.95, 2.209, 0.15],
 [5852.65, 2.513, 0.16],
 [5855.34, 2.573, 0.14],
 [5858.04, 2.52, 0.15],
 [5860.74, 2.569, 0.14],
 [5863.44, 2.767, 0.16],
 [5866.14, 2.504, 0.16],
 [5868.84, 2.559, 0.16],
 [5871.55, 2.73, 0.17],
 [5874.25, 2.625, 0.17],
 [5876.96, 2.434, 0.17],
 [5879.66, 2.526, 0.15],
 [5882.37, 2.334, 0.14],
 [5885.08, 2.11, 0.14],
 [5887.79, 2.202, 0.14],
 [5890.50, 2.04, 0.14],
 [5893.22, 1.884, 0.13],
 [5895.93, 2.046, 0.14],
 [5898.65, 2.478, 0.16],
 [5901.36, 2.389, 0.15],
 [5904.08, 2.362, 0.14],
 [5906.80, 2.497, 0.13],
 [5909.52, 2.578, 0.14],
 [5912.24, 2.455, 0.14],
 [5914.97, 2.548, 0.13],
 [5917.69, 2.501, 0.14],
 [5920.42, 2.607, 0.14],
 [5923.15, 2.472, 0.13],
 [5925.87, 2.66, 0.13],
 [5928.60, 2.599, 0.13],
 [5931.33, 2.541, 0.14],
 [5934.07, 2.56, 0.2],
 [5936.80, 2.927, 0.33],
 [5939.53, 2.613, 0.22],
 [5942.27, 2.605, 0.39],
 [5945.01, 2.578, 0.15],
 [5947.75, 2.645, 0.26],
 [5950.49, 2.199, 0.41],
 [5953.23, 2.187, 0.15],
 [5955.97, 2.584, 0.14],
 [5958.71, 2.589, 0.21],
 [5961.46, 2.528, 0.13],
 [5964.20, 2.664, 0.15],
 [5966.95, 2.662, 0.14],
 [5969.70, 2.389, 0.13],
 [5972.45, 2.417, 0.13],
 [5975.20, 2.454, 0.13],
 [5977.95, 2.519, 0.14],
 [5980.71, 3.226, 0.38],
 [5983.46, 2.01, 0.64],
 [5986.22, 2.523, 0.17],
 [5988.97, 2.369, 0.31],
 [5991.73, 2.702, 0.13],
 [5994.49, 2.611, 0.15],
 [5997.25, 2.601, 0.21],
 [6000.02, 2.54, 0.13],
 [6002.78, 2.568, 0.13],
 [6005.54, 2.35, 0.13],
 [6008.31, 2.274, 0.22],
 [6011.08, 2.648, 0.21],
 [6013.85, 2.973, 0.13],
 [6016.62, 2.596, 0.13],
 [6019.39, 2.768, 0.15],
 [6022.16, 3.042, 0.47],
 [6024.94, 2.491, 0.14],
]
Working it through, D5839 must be 9.6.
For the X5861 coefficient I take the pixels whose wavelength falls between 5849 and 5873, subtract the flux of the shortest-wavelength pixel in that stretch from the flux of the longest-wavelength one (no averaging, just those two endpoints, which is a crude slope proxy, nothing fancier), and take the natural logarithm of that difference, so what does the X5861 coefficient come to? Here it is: -0.7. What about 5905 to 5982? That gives -0.3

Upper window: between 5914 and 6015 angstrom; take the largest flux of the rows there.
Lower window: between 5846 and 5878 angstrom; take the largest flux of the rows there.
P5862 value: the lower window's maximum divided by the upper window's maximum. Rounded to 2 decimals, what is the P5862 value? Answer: 0.86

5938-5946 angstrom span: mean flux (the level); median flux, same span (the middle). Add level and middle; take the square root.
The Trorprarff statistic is 2.28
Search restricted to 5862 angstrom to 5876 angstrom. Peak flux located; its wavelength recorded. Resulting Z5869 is 5863.44 angstrom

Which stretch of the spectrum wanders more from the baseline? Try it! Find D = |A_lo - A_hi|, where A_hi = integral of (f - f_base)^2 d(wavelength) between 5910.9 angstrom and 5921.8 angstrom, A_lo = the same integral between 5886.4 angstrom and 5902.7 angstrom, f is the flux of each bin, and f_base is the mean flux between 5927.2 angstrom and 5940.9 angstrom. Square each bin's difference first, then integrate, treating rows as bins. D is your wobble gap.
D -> 4.2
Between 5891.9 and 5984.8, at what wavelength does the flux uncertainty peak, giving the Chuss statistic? 5983.46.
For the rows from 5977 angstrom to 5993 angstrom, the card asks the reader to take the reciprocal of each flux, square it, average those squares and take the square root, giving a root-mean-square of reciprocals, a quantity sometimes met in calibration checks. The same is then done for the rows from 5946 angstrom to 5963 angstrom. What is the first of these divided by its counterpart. 0.98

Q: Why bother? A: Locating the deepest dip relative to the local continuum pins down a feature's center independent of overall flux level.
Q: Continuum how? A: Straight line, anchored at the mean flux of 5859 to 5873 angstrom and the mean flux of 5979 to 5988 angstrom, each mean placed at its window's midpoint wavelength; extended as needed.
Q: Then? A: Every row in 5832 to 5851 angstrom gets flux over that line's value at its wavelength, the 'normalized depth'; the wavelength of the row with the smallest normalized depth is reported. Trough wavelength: 5849.95 angstrom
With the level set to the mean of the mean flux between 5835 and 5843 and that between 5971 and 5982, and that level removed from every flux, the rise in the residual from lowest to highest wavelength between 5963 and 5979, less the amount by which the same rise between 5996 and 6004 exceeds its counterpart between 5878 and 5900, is -0.2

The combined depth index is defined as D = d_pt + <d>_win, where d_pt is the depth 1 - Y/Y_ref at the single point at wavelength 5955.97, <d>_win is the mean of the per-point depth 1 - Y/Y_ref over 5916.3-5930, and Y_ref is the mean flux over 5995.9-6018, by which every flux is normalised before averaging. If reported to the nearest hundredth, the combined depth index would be -0.01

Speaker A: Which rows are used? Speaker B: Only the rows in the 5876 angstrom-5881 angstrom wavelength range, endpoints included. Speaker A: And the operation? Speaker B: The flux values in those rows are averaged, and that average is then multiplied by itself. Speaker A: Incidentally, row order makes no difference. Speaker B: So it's 6.2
